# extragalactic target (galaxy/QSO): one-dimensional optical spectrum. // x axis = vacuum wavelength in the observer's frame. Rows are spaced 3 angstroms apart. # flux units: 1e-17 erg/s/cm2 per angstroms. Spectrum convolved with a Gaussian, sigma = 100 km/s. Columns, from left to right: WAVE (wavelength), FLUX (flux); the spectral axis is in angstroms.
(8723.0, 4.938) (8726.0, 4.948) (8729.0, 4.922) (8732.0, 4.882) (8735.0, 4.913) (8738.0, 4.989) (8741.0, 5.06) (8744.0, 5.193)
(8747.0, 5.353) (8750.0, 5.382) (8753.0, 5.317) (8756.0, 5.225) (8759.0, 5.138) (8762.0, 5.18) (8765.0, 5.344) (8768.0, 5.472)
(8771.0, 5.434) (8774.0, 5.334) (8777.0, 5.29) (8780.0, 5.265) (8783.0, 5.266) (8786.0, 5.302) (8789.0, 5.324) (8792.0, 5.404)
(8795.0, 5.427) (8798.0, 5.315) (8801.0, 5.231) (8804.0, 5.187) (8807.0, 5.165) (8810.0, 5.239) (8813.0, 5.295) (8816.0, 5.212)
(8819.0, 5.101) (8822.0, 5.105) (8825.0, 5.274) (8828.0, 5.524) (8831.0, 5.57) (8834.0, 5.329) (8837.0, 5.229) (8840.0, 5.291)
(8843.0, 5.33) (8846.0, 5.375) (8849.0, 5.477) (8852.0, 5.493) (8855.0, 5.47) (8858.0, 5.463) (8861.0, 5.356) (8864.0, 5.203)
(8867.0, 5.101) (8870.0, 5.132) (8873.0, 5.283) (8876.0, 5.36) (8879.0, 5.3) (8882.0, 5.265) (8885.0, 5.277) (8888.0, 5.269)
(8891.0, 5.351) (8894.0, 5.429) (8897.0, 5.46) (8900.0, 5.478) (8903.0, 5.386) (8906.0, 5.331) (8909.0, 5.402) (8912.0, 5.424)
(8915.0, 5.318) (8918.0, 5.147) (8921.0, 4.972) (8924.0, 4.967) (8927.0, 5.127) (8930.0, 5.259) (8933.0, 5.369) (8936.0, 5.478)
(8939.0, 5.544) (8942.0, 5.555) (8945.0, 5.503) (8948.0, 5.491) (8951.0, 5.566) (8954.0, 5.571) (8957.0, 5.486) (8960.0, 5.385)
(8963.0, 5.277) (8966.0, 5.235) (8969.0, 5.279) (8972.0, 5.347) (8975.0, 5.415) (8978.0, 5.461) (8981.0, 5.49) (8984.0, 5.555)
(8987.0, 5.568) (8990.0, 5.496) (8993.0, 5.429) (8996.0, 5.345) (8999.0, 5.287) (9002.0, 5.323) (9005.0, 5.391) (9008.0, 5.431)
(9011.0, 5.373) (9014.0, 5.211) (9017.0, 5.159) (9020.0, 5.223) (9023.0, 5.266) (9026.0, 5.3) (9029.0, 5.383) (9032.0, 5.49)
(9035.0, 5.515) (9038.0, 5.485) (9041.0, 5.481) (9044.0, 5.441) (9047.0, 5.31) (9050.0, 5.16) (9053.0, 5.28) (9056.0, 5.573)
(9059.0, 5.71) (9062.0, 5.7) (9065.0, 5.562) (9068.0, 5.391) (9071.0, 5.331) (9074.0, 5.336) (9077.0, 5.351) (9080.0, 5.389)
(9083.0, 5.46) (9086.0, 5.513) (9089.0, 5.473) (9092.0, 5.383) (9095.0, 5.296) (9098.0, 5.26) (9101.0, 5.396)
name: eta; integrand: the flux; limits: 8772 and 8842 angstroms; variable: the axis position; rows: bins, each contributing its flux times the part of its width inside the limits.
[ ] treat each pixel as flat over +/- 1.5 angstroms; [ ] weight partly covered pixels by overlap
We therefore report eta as 370.4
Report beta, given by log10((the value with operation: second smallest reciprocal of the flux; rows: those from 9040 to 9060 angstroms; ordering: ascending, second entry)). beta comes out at -0.746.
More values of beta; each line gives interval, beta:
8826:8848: -0.742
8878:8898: -0.735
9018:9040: -0.740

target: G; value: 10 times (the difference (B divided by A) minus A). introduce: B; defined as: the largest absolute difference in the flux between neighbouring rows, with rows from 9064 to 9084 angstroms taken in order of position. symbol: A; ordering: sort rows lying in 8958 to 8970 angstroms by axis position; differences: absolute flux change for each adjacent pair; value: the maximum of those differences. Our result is 14.8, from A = 0.1080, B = 0.171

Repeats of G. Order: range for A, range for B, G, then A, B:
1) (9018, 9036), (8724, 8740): 6.0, 0.1070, 0.076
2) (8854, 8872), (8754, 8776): 9.2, 0.1530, 0.164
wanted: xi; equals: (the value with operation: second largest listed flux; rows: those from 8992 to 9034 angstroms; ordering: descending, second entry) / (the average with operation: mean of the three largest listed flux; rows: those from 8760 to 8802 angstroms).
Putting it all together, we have 1.00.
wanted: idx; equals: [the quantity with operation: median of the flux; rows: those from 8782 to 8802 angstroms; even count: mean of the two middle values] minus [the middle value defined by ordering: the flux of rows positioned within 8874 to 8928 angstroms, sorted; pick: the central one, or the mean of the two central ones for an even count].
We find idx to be -0.01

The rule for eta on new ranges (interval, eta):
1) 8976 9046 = 377.7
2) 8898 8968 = 375.2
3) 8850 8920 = 373.3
